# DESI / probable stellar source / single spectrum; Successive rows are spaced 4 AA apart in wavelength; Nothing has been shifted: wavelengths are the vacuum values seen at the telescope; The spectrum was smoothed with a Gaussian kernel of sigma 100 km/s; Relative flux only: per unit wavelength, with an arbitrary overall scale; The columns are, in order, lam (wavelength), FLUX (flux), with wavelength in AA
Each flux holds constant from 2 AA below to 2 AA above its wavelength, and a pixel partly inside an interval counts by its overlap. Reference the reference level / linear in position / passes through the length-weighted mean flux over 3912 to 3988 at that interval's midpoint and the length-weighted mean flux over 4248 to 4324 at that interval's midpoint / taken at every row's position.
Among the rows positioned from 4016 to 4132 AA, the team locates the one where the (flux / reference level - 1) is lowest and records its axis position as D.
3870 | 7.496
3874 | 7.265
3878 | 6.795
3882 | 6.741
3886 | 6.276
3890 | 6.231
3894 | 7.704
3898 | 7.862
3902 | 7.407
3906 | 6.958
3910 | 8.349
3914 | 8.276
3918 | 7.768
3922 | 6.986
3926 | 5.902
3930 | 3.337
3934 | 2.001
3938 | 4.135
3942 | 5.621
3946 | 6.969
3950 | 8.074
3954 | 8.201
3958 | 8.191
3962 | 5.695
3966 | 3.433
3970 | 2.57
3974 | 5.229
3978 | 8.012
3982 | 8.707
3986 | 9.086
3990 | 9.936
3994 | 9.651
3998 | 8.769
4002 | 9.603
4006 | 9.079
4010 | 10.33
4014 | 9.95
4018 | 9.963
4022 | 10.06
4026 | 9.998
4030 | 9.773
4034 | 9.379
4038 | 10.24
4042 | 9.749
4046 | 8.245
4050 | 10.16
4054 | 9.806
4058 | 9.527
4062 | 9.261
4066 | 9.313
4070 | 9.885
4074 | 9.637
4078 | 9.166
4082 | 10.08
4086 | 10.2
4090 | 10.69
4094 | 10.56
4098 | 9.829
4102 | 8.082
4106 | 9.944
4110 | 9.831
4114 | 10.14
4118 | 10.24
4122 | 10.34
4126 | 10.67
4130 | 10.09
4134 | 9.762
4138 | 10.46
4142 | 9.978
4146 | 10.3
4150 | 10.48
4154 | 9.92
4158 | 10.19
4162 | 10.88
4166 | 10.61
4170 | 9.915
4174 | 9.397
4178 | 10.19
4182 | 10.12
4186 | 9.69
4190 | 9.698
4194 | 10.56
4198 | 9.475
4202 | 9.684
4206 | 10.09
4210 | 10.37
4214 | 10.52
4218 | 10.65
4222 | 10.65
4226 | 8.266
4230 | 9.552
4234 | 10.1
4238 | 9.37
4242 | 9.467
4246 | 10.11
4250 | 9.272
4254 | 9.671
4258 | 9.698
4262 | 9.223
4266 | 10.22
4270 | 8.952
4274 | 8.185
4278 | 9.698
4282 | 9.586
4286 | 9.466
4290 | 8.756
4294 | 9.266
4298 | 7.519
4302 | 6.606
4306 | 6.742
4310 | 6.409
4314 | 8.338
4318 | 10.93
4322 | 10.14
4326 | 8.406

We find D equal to 4102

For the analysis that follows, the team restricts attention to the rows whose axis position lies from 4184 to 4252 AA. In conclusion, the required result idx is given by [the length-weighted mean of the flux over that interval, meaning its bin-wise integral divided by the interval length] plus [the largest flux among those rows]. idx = 20.5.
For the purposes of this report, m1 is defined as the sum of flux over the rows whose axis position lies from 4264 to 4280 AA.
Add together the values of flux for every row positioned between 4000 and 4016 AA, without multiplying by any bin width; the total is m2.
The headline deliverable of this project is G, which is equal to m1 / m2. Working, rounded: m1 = 37.1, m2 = 39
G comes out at 0.95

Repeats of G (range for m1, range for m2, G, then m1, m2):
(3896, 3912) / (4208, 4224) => 0.72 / 30.6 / 42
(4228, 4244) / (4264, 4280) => 1.04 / 38.5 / 37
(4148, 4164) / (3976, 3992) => 1.16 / 41.5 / 36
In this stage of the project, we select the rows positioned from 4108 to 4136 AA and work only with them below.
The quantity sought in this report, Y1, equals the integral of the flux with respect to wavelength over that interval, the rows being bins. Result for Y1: 284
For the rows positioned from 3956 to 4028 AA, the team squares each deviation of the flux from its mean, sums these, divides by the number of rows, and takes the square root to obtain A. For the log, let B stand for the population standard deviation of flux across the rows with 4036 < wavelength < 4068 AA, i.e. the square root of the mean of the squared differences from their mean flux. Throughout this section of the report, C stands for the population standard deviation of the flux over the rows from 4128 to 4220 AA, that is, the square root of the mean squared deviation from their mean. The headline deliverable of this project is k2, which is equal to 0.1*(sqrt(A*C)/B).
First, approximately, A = 2.3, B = 0.59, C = 0.4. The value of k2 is 0.16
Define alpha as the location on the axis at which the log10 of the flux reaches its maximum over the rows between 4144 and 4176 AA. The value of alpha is 4162 AA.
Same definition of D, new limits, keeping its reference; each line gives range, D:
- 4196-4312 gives 4310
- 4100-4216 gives 4102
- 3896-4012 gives 3934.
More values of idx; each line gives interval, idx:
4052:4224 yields 20.9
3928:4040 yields 18.0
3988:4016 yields 19.9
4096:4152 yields 20.7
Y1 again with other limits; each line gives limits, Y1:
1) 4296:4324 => 227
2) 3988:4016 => 269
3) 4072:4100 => 281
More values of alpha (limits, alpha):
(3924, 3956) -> 3954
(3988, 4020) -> 4010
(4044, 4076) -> 4050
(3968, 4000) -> 3990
